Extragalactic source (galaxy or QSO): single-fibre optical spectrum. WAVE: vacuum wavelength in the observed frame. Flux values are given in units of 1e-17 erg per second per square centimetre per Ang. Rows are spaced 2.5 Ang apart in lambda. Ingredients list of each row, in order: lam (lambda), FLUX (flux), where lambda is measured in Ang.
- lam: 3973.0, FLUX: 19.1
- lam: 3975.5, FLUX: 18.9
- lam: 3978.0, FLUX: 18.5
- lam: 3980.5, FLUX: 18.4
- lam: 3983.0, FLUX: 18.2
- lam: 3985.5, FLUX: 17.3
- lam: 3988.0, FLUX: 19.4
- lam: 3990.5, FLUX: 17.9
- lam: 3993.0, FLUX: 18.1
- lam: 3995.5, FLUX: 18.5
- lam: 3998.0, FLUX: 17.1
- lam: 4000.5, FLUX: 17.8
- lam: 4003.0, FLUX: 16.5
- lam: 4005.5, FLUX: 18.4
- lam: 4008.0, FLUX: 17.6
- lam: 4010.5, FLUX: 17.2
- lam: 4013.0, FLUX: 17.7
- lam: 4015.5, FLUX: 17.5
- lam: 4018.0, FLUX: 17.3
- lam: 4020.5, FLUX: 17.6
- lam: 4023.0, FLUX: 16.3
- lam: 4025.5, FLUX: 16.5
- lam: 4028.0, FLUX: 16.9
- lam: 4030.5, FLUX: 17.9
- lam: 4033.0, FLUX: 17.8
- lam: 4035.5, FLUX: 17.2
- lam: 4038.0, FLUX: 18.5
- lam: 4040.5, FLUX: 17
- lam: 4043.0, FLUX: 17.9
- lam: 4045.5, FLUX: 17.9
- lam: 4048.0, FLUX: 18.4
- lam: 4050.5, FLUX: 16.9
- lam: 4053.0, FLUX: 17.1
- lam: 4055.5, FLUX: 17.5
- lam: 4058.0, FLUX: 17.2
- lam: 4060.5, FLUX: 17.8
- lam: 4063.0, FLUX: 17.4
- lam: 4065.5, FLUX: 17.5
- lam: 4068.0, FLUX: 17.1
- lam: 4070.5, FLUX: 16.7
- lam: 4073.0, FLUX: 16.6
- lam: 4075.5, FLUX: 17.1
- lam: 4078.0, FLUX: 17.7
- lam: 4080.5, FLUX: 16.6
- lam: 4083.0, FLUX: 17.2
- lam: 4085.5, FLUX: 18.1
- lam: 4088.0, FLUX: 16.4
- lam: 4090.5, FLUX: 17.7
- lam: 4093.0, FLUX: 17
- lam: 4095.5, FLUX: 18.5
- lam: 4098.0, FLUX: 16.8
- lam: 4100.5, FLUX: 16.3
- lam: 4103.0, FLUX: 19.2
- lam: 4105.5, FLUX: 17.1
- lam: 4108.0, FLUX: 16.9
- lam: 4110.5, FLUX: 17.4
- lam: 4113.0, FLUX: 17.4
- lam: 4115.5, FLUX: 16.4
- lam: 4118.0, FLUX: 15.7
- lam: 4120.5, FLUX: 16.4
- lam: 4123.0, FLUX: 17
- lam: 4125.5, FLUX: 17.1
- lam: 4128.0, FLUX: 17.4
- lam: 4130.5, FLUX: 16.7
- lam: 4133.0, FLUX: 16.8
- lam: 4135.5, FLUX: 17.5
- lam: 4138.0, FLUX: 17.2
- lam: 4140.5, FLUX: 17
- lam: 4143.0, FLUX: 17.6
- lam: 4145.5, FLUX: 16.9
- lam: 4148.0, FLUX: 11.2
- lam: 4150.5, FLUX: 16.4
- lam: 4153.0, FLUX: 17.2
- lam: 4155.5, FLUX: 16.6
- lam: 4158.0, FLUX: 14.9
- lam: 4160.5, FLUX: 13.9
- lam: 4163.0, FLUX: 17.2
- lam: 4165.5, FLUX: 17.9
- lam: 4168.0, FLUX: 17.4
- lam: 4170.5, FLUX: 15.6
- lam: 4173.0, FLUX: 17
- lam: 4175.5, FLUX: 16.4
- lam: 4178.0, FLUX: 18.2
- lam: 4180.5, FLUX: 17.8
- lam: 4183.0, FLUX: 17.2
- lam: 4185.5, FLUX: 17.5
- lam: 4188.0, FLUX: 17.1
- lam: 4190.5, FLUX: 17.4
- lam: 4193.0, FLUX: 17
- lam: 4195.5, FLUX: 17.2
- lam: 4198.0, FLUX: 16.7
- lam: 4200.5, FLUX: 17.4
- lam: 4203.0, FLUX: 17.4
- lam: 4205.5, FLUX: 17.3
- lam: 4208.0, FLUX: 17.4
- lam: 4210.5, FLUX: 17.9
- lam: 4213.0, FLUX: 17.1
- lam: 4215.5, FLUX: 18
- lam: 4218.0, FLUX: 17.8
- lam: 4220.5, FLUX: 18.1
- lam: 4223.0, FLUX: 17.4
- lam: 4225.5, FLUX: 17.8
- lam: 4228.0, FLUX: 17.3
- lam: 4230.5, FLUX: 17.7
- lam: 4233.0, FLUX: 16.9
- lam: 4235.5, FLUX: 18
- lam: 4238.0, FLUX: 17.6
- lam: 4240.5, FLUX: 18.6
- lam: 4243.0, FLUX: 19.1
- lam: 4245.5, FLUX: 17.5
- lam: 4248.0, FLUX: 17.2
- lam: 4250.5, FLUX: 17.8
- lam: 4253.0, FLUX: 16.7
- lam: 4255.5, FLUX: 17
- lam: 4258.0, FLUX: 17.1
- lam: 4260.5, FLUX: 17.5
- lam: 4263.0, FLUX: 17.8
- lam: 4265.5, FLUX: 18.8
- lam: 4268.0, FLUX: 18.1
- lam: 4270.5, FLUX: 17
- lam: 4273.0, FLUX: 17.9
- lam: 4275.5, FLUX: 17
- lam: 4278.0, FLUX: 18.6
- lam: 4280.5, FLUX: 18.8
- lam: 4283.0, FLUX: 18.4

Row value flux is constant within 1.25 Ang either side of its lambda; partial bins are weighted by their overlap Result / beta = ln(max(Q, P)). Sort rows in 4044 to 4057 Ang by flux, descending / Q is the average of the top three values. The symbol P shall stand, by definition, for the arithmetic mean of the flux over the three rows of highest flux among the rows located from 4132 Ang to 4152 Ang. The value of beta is 2.89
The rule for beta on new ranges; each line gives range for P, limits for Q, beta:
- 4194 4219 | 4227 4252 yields 2.92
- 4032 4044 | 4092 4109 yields 2.91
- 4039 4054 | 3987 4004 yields 2.93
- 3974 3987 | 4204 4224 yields 2.92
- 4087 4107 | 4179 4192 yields 2.92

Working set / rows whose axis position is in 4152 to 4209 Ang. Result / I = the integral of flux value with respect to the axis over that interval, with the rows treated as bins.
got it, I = 966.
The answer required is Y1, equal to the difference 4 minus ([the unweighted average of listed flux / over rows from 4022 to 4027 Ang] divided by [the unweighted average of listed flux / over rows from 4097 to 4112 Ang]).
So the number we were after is 3.05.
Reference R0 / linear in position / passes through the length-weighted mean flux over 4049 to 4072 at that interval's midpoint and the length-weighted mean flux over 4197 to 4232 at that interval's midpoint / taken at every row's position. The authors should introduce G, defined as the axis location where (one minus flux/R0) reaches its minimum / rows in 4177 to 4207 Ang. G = 4178.0 Ang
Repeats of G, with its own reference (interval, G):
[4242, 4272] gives 4243.0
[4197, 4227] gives 4220.5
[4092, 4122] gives 4103.0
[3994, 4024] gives 3995.5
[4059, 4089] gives 4085.5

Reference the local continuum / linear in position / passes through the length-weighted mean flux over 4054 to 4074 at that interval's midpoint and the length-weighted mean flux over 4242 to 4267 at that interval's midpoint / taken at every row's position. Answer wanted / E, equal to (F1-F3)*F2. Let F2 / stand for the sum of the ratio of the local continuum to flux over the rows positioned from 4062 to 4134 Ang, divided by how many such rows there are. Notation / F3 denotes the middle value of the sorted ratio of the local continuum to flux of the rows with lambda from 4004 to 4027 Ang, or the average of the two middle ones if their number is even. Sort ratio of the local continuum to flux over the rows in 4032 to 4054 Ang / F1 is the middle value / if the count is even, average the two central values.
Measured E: -0.015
